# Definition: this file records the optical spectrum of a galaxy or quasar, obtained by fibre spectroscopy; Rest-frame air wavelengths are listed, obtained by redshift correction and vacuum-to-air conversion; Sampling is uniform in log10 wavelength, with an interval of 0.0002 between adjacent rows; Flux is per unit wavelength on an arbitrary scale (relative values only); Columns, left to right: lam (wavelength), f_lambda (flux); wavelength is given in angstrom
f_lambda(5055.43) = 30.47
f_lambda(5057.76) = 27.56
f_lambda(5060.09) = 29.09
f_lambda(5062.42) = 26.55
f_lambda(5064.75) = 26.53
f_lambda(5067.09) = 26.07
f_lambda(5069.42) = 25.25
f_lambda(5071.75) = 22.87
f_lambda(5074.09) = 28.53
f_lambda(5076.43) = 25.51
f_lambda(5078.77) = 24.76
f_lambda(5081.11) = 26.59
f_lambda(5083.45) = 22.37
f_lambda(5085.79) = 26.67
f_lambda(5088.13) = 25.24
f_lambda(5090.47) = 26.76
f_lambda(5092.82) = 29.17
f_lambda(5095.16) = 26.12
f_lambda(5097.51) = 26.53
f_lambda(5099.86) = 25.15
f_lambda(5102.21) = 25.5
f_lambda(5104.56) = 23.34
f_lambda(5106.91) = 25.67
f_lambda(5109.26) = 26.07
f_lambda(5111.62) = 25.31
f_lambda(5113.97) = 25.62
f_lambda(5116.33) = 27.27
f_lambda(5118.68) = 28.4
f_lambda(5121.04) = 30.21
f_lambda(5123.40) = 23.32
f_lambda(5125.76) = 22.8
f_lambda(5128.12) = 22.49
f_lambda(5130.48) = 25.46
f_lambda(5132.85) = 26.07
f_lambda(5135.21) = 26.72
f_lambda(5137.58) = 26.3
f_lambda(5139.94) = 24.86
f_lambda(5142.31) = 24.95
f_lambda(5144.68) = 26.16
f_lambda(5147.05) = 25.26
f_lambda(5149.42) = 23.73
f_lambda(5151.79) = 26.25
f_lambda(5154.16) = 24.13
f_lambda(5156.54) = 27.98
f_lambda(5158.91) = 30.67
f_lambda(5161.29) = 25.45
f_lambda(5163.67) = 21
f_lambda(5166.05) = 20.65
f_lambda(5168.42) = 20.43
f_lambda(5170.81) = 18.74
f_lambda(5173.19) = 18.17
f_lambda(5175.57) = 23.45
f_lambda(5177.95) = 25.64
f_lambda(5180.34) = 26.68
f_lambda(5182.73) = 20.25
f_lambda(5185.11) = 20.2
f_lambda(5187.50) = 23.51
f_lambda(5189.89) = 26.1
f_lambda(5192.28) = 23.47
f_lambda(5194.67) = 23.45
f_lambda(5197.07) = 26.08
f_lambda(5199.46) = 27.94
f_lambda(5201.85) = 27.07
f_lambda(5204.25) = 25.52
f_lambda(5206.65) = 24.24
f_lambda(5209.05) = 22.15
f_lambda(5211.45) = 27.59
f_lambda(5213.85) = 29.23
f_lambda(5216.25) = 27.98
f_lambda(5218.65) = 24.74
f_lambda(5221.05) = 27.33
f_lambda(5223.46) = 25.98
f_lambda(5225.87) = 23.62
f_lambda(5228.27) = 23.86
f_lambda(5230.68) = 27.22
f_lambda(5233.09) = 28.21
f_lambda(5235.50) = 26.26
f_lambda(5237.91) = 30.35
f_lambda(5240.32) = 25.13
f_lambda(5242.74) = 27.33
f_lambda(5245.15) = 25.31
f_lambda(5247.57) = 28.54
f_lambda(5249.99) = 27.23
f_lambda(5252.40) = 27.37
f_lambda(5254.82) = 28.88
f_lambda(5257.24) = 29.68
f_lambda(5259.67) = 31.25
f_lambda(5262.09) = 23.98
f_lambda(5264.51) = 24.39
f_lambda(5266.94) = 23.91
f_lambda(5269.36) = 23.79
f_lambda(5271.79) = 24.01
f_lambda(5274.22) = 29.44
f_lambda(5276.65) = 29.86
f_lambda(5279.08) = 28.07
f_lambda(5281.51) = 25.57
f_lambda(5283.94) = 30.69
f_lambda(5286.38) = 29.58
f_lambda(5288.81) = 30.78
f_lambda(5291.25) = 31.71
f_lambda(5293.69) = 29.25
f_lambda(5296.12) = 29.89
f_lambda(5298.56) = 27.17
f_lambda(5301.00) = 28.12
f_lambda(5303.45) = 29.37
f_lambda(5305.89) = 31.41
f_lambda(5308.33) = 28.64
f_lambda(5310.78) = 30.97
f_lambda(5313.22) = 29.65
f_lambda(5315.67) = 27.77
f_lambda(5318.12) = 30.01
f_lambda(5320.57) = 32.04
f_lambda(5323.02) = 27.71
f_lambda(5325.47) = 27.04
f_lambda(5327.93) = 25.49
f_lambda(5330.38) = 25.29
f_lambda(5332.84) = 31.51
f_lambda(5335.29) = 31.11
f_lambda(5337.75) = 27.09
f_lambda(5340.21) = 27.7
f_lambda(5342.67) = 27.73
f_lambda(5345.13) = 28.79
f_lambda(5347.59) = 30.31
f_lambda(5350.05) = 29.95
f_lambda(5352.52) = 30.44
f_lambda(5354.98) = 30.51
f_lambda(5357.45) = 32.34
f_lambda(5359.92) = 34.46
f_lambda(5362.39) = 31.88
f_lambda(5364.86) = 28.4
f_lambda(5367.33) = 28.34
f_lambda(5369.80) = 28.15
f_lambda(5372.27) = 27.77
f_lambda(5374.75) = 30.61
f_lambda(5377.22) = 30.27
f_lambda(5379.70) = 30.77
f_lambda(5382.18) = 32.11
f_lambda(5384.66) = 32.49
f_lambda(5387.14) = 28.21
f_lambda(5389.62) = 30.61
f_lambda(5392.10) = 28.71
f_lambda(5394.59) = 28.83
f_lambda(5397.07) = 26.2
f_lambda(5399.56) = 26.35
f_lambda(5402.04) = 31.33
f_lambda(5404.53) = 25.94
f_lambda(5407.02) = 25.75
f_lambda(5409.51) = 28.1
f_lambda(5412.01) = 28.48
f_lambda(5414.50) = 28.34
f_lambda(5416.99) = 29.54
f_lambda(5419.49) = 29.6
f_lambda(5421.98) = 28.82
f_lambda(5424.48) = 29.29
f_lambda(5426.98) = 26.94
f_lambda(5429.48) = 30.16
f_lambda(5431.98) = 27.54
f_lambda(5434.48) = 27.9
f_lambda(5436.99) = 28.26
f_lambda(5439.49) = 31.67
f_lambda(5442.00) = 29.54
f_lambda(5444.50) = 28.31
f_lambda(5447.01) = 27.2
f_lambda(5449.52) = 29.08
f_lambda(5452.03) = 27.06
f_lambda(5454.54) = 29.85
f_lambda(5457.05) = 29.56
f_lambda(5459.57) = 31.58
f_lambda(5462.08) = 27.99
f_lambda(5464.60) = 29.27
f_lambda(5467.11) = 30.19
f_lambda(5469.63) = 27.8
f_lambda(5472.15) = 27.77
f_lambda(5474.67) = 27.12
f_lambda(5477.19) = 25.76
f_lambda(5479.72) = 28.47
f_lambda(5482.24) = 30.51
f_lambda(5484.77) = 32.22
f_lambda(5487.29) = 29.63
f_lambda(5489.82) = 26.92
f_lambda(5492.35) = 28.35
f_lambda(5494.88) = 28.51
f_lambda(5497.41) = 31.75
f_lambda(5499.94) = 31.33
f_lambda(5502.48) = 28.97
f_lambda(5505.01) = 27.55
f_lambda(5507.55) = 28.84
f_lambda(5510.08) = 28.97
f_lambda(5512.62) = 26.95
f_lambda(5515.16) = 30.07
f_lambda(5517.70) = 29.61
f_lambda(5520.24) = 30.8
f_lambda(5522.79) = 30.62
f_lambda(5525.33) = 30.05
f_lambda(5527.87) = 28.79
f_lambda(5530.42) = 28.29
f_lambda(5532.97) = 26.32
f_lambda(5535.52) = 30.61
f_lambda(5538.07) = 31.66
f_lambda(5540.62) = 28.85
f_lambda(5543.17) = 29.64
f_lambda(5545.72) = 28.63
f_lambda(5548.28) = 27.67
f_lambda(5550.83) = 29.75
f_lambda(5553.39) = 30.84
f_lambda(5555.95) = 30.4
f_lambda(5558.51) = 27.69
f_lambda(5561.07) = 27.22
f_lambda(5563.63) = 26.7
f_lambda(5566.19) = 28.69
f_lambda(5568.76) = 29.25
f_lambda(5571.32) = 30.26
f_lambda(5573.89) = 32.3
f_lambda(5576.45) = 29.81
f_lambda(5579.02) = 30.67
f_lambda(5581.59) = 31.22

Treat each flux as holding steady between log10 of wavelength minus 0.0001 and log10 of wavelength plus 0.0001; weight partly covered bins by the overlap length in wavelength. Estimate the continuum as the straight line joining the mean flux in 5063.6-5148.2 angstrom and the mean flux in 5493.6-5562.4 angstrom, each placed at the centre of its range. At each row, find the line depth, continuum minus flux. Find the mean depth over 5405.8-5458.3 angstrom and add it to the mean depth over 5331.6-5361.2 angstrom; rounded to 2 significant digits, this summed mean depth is -2.6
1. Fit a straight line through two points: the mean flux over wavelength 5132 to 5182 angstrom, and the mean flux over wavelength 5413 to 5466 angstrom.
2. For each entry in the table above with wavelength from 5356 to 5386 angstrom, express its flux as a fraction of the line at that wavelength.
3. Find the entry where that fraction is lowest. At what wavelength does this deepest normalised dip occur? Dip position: 5372.27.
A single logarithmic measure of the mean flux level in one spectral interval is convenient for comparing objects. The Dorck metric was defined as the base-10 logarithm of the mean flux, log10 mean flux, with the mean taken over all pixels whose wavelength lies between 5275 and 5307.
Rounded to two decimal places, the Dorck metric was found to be 1.47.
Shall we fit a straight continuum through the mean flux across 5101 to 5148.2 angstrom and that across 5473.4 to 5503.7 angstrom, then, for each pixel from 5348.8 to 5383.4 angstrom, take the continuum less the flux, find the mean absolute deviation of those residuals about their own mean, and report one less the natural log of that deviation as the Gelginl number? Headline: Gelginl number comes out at 0.67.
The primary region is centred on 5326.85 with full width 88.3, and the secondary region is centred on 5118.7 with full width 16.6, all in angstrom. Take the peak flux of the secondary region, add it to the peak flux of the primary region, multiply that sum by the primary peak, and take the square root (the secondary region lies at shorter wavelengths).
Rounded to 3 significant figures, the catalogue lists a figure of 47.2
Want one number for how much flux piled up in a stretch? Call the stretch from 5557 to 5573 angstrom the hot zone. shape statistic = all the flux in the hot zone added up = 170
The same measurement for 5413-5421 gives 87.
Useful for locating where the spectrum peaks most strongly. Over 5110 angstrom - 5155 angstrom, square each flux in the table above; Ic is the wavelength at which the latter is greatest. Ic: 5121.04 angstrom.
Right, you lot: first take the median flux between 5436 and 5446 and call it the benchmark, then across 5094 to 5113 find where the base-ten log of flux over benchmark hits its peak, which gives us 5097.51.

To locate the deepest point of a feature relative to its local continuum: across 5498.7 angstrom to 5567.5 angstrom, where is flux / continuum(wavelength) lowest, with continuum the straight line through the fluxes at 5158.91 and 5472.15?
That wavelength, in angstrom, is 5532.97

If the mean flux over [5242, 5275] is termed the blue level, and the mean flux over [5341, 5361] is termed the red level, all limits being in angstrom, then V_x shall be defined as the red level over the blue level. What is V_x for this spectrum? 1.14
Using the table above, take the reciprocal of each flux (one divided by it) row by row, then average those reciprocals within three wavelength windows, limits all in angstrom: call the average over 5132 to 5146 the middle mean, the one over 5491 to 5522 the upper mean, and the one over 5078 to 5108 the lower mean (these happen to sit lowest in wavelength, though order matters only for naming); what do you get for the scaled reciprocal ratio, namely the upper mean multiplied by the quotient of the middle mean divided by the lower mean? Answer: 0.034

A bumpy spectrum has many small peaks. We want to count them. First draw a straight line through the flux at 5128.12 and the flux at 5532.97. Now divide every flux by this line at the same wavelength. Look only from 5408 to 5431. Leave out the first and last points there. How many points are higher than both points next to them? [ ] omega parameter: 3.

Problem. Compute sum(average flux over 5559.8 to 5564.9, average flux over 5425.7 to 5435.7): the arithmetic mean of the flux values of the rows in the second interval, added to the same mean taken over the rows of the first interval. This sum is 55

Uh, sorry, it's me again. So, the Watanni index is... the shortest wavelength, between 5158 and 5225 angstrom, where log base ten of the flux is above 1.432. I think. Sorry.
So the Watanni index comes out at 5158.91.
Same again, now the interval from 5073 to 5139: 5074.09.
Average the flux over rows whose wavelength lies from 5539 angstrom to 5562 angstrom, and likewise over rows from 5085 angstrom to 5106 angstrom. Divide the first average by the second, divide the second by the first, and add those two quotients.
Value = 2.01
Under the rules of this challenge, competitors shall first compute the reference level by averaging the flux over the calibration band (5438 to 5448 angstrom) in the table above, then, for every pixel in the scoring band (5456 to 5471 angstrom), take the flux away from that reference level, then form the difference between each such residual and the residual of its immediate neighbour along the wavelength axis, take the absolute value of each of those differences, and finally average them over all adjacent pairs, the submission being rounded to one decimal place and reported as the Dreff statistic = 2.0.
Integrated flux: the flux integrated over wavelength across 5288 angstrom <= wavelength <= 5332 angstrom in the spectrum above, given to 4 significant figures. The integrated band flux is 1277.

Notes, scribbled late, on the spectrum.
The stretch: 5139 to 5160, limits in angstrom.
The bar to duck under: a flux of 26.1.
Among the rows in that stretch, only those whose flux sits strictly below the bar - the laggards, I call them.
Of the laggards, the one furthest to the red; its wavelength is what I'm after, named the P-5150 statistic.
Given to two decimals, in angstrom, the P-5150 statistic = 5154.16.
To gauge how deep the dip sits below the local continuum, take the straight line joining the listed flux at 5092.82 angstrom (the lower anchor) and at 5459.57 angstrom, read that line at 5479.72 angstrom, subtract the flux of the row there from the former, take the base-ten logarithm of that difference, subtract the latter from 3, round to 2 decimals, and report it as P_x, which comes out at 2.49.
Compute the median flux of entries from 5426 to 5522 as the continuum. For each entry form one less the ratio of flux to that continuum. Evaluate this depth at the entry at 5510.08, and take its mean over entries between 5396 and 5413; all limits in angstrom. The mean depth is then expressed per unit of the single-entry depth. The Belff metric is -22.4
